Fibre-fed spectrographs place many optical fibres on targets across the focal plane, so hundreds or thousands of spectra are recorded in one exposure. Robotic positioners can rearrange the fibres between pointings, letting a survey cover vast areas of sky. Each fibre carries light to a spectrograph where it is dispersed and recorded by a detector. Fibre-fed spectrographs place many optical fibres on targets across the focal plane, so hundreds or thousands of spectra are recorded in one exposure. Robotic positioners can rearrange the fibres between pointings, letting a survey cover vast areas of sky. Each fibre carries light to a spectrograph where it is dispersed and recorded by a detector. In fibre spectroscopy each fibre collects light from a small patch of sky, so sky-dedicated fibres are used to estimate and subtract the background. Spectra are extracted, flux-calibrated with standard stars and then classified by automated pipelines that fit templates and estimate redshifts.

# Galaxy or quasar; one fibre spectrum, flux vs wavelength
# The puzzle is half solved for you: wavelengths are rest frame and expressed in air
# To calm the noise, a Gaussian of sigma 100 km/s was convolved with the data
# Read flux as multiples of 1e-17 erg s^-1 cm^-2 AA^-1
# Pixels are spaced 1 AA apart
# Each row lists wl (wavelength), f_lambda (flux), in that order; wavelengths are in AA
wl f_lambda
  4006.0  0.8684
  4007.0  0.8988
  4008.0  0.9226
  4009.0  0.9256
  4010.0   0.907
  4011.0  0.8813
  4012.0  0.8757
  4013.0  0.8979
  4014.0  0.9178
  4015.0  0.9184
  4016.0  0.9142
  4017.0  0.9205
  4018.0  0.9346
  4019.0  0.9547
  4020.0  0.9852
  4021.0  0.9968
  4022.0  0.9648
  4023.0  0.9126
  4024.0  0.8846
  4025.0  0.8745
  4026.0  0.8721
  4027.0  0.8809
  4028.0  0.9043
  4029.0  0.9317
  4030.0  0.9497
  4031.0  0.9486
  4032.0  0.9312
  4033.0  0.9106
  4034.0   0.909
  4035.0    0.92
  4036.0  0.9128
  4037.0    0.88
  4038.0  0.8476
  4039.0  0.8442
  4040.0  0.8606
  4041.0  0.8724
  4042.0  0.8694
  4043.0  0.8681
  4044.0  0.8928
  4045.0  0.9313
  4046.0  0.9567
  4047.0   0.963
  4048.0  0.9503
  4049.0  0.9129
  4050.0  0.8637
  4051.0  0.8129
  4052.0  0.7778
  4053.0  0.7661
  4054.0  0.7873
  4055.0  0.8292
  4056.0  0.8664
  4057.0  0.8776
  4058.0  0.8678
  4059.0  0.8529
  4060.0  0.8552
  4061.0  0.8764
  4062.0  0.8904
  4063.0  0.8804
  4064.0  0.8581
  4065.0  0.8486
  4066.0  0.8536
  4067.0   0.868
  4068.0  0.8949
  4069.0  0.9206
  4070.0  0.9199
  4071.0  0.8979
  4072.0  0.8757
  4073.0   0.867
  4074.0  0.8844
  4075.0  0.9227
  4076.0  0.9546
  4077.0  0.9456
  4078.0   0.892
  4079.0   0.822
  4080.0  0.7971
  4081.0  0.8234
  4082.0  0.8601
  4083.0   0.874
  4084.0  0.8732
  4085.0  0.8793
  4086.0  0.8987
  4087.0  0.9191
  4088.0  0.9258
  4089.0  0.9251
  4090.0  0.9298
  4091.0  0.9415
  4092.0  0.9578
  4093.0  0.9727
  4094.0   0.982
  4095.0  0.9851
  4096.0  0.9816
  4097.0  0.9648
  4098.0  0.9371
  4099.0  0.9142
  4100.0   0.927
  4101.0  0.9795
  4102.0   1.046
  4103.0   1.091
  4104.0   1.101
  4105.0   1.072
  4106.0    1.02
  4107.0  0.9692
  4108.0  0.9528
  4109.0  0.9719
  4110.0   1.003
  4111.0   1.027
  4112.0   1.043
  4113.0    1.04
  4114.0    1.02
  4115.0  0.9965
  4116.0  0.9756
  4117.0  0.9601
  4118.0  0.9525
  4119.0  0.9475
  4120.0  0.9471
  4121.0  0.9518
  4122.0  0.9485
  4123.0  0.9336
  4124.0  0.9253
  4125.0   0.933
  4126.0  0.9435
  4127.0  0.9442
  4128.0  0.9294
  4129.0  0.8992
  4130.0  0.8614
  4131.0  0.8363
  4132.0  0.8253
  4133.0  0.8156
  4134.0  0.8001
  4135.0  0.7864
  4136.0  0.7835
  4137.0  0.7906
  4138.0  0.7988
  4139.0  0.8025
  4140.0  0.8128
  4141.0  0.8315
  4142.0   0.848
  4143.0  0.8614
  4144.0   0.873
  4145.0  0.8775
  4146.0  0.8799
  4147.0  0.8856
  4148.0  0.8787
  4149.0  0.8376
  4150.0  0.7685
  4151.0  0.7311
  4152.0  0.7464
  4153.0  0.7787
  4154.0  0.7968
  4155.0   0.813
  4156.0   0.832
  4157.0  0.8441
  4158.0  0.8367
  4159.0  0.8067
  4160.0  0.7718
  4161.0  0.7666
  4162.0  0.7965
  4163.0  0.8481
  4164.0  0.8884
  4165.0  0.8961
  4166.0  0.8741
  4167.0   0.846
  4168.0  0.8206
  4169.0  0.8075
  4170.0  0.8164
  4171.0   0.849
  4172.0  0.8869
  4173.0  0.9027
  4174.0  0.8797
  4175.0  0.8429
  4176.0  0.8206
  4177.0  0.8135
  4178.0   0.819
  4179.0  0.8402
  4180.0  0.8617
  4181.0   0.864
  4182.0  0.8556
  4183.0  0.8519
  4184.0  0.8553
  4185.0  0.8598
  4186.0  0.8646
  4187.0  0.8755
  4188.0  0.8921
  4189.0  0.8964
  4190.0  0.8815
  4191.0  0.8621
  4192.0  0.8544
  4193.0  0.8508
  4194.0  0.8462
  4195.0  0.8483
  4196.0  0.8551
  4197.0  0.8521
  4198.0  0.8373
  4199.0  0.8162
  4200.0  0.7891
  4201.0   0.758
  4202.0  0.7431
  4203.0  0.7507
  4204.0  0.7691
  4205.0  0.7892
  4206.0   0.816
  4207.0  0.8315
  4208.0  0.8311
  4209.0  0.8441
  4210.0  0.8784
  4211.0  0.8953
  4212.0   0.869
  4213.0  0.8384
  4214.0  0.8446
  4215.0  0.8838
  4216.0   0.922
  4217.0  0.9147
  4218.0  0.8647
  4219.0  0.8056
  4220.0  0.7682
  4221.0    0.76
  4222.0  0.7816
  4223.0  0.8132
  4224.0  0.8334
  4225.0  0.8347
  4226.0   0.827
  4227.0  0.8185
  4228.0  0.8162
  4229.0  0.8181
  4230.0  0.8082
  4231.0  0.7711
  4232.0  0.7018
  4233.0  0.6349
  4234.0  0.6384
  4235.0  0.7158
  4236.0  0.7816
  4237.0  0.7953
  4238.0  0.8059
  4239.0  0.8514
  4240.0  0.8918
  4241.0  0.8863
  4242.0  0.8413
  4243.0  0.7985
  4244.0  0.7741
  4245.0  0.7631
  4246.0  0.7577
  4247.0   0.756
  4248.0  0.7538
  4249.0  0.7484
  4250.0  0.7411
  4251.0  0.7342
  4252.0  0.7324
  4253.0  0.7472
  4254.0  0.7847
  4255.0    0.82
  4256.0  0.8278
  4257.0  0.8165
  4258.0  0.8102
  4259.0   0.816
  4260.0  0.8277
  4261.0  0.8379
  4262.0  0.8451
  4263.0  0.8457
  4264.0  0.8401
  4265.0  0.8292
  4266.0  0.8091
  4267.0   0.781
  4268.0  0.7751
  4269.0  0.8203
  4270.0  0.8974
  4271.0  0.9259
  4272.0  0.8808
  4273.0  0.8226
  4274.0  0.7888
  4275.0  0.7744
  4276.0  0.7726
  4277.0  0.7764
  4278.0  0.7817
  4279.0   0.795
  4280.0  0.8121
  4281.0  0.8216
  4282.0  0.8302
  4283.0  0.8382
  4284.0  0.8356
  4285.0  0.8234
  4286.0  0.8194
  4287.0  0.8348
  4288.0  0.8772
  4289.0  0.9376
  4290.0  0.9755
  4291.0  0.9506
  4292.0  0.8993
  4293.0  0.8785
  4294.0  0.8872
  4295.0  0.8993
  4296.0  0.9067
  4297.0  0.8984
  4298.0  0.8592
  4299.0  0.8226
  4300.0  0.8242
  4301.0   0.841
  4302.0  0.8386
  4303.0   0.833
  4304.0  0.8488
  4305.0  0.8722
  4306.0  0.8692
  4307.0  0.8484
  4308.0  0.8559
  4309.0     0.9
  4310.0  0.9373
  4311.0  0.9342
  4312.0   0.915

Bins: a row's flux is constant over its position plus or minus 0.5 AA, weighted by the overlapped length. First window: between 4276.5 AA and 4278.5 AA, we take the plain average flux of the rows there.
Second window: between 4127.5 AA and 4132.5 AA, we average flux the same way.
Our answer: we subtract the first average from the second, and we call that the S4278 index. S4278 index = 0.091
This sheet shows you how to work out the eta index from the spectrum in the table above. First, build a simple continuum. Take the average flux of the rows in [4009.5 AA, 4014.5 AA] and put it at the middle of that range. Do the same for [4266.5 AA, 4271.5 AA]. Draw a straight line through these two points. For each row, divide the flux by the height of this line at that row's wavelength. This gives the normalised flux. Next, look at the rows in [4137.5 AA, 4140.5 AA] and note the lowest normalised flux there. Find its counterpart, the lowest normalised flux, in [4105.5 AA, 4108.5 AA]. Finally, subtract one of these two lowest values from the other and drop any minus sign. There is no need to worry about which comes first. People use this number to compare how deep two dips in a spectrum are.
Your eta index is 0.169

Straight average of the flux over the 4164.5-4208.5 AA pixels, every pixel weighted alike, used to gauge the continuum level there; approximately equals 0.840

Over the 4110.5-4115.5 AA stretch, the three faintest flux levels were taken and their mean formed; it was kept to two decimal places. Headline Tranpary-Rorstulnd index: 1.01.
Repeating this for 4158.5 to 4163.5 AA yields 0.78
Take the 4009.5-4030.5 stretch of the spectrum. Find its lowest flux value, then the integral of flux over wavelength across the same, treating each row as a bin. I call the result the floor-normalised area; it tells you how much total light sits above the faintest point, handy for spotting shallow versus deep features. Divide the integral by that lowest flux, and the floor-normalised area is 22.1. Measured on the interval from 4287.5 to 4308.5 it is 22.4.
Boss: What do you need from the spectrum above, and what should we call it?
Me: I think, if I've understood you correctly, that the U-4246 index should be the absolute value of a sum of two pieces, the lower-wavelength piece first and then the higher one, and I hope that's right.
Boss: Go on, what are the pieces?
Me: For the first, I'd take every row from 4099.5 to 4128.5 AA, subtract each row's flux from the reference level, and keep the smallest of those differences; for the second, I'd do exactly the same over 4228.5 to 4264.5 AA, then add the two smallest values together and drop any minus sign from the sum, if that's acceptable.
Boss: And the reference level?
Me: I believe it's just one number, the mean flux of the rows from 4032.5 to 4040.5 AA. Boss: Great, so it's 0.22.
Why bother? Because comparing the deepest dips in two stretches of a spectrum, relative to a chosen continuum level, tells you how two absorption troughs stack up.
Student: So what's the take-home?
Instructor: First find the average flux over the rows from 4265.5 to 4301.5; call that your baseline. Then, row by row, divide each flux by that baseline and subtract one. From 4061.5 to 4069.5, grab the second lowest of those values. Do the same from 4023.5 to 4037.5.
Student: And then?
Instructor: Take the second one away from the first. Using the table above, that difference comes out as -0.02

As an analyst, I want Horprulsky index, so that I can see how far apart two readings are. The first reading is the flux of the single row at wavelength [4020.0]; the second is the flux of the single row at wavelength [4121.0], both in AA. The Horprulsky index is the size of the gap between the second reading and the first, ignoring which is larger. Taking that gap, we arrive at 0.033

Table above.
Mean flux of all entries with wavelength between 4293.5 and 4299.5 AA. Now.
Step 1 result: 0.88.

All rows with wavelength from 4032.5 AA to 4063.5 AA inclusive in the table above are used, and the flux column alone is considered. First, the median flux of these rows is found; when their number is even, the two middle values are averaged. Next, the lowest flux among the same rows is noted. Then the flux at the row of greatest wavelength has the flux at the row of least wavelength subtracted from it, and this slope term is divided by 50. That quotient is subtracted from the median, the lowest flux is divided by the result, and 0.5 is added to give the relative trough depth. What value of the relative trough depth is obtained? 1.38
